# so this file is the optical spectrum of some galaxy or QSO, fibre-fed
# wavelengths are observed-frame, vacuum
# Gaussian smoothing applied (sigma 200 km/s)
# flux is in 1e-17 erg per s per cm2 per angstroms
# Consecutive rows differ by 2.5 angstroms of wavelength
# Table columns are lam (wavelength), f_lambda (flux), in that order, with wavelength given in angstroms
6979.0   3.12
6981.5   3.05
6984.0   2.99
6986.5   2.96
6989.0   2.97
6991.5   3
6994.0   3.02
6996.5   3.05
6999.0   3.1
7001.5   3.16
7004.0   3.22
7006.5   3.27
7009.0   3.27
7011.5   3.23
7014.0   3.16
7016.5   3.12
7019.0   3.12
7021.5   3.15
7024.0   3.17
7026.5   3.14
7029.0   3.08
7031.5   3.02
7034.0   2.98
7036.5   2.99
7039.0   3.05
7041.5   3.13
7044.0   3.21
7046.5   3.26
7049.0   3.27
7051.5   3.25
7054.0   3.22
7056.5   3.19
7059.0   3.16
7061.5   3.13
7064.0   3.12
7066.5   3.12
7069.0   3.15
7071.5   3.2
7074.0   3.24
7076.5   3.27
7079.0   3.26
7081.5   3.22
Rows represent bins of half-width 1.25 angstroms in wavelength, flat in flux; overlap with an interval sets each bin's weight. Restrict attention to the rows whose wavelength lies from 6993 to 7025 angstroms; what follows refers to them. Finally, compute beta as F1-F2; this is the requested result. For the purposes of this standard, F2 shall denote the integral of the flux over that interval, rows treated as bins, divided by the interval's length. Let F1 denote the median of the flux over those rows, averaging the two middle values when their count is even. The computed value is 0.002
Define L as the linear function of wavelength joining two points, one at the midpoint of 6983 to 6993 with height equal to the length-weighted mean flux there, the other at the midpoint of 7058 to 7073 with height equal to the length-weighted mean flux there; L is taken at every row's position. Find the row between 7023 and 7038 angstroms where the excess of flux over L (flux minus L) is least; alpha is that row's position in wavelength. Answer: 7034.0 angstroms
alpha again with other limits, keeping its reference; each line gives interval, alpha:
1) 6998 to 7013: 6999.0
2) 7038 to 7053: 7039.0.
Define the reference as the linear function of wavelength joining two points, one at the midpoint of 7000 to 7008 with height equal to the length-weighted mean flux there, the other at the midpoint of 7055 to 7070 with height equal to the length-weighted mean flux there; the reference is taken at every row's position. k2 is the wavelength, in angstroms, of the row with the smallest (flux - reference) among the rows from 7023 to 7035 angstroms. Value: 7034.0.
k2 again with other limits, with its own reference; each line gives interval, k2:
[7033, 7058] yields 7034.0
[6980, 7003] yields 6986.5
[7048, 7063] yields 7061.5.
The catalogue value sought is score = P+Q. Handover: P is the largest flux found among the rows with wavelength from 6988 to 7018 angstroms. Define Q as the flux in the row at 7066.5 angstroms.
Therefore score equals 6.39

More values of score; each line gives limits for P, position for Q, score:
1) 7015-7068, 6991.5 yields 6.27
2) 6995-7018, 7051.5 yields 6.52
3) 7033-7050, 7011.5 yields 6.50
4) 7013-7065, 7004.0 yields 6.49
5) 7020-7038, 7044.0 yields 6.38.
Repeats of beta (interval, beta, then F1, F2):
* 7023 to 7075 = 0.004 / 3.150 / 3.15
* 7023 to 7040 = -0.010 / 3.050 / 3.06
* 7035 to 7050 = 0.023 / 3.170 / 3.15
